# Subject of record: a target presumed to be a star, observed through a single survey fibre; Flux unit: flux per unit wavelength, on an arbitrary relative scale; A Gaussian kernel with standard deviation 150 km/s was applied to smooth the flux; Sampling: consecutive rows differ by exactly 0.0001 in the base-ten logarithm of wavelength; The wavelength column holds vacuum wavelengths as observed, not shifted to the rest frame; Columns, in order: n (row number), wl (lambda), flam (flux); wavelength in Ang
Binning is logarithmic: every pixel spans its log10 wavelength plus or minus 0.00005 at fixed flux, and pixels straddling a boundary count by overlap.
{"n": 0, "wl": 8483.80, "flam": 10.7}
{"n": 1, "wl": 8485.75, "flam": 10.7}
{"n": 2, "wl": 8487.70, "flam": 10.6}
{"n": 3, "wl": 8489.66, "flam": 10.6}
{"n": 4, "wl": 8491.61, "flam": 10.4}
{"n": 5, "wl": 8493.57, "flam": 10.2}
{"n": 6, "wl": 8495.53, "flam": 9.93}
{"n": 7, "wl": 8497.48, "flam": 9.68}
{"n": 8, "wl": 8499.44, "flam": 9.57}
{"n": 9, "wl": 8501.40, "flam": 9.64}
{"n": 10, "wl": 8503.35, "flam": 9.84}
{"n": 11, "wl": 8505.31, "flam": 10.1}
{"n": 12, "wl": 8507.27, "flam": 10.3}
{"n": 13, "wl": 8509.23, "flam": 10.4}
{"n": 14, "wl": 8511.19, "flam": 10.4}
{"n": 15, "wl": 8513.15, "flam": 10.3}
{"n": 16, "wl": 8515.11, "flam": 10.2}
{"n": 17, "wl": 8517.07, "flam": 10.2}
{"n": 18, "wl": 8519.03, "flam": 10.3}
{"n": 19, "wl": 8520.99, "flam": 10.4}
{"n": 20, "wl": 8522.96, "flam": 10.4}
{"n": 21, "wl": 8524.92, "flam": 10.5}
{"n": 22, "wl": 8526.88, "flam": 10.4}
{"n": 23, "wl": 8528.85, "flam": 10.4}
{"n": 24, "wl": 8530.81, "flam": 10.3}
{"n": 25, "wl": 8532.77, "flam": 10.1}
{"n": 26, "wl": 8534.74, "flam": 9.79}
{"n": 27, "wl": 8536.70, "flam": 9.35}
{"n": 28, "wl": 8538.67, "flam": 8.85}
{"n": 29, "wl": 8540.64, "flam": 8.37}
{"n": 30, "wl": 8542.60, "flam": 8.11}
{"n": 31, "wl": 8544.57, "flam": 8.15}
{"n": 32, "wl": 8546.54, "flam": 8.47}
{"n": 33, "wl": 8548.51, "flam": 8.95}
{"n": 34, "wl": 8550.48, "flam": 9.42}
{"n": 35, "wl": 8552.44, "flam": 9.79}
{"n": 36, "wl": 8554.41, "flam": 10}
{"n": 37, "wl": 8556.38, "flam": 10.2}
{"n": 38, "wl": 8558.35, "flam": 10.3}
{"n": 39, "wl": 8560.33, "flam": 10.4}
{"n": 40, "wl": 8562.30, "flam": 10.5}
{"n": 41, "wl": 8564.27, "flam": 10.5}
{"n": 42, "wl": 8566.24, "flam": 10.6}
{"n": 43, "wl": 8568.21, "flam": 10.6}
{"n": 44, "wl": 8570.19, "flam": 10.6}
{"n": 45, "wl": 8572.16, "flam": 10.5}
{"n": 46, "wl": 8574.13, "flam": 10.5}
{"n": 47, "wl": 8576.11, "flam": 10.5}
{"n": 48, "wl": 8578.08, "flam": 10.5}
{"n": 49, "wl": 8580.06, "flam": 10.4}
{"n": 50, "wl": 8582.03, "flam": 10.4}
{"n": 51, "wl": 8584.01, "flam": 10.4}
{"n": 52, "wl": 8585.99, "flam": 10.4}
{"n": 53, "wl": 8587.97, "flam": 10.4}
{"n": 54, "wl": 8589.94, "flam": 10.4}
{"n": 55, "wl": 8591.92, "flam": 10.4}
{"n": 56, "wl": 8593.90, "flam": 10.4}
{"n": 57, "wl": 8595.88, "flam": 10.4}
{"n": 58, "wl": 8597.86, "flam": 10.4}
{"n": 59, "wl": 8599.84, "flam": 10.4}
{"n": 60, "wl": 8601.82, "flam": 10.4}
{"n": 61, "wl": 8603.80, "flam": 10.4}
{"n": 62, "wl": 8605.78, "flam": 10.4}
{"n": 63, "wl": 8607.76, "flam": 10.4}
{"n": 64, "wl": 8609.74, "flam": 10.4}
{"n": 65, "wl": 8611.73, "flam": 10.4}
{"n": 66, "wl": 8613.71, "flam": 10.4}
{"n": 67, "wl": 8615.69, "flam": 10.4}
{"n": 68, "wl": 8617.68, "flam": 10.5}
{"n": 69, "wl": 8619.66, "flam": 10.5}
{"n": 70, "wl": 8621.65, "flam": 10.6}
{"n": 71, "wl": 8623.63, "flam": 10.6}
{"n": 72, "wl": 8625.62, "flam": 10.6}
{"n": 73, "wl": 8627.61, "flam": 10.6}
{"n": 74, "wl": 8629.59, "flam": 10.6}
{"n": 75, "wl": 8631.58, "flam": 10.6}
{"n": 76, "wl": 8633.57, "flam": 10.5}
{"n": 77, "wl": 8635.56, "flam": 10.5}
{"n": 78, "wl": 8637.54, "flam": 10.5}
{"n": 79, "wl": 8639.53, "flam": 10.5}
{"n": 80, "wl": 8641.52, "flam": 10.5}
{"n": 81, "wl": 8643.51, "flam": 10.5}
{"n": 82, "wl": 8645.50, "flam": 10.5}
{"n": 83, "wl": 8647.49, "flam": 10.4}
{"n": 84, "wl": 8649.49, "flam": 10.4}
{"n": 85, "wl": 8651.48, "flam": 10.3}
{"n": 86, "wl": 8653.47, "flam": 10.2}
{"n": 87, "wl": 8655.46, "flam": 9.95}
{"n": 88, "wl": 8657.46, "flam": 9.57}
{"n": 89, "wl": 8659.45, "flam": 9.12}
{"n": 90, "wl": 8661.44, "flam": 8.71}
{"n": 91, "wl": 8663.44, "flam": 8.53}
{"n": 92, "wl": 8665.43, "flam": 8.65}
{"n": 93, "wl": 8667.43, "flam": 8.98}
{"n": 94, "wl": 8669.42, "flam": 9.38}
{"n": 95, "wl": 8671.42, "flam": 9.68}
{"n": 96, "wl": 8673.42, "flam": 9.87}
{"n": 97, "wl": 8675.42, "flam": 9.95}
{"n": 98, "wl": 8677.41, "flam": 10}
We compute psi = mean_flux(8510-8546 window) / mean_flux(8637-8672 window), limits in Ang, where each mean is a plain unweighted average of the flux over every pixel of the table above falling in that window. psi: 1.00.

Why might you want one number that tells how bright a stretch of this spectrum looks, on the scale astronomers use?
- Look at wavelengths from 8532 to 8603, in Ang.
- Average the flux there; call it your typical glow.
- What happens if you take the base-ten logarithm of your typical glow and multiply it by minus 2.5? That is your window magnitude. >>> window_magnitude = -2.50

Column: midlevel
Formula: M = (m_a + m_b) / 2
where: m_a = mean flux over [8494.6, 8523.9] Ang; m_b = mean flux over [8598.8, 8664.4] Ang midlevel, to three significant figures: 10.2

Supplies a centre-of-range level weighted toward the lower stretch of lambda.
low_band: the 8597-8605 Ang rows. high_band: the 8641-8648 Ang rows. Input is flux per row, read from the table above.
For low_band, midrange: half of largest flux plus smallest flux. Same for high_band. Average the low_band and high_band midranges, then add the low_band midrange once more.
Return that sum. 20.8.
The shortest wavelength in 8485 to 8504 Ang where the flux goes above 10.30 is 8485.75 Ang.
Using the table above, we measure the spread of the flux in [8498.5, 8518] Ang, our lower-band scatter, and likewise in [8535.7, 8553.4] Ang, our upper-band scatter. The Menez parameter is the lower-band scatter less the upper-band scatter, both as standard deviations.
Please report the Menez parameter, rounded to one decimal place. -0.3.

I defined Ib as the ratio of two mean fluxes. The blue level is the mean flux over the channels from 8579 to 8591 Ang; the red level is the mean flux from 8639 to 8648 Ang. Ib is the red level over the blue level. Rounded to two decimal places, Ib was 1.01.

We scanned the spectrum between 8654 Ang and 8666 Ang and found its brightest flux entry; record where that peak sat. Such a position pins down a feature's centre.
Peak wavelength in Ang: 8655.46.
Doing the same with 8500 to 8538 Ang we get 8524.92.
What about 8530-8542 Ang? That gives 8530.81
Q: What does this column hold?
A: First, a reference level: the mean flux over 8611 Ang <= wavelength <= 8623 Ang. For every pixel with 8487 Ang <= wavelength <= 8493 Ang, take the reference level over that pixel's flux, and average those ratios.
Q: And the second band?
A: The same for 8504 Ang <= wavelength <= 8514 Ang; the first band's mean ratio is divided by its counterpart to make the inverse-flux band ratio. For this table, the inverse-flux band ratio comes 0.98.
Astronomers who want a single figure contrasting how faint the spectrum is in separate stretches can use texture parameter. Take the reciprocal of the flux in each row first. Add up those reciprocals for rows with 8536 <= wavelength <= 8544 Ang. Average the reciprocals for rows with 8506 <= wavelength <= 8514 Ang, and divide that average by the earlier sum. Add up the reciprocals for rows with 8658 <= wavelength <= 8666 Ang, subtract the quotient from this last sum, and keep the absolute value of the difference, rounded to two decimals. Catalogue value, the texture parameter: 0.25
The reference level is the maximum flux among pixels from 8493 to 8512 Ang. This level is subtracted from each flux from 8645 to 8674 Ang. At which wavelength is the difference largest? 8645.50 Ang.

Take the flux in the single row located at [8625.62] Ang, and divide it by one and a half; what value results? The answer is 7.07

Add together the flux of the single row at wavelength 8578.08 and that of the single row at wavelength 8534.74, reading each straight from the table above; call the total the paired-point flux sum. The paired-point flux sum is 20.29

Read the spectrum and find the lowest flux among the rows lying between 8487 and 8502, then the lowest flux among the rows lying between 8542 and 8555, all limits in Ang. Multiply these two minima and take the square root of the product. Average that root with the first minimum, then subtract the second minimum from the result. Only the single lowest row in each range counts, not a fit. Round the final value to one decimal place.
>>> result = 1.1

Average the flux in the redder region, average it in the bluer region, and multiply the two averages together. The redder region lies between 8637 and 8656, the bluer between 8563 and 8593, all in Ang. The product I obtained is 109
